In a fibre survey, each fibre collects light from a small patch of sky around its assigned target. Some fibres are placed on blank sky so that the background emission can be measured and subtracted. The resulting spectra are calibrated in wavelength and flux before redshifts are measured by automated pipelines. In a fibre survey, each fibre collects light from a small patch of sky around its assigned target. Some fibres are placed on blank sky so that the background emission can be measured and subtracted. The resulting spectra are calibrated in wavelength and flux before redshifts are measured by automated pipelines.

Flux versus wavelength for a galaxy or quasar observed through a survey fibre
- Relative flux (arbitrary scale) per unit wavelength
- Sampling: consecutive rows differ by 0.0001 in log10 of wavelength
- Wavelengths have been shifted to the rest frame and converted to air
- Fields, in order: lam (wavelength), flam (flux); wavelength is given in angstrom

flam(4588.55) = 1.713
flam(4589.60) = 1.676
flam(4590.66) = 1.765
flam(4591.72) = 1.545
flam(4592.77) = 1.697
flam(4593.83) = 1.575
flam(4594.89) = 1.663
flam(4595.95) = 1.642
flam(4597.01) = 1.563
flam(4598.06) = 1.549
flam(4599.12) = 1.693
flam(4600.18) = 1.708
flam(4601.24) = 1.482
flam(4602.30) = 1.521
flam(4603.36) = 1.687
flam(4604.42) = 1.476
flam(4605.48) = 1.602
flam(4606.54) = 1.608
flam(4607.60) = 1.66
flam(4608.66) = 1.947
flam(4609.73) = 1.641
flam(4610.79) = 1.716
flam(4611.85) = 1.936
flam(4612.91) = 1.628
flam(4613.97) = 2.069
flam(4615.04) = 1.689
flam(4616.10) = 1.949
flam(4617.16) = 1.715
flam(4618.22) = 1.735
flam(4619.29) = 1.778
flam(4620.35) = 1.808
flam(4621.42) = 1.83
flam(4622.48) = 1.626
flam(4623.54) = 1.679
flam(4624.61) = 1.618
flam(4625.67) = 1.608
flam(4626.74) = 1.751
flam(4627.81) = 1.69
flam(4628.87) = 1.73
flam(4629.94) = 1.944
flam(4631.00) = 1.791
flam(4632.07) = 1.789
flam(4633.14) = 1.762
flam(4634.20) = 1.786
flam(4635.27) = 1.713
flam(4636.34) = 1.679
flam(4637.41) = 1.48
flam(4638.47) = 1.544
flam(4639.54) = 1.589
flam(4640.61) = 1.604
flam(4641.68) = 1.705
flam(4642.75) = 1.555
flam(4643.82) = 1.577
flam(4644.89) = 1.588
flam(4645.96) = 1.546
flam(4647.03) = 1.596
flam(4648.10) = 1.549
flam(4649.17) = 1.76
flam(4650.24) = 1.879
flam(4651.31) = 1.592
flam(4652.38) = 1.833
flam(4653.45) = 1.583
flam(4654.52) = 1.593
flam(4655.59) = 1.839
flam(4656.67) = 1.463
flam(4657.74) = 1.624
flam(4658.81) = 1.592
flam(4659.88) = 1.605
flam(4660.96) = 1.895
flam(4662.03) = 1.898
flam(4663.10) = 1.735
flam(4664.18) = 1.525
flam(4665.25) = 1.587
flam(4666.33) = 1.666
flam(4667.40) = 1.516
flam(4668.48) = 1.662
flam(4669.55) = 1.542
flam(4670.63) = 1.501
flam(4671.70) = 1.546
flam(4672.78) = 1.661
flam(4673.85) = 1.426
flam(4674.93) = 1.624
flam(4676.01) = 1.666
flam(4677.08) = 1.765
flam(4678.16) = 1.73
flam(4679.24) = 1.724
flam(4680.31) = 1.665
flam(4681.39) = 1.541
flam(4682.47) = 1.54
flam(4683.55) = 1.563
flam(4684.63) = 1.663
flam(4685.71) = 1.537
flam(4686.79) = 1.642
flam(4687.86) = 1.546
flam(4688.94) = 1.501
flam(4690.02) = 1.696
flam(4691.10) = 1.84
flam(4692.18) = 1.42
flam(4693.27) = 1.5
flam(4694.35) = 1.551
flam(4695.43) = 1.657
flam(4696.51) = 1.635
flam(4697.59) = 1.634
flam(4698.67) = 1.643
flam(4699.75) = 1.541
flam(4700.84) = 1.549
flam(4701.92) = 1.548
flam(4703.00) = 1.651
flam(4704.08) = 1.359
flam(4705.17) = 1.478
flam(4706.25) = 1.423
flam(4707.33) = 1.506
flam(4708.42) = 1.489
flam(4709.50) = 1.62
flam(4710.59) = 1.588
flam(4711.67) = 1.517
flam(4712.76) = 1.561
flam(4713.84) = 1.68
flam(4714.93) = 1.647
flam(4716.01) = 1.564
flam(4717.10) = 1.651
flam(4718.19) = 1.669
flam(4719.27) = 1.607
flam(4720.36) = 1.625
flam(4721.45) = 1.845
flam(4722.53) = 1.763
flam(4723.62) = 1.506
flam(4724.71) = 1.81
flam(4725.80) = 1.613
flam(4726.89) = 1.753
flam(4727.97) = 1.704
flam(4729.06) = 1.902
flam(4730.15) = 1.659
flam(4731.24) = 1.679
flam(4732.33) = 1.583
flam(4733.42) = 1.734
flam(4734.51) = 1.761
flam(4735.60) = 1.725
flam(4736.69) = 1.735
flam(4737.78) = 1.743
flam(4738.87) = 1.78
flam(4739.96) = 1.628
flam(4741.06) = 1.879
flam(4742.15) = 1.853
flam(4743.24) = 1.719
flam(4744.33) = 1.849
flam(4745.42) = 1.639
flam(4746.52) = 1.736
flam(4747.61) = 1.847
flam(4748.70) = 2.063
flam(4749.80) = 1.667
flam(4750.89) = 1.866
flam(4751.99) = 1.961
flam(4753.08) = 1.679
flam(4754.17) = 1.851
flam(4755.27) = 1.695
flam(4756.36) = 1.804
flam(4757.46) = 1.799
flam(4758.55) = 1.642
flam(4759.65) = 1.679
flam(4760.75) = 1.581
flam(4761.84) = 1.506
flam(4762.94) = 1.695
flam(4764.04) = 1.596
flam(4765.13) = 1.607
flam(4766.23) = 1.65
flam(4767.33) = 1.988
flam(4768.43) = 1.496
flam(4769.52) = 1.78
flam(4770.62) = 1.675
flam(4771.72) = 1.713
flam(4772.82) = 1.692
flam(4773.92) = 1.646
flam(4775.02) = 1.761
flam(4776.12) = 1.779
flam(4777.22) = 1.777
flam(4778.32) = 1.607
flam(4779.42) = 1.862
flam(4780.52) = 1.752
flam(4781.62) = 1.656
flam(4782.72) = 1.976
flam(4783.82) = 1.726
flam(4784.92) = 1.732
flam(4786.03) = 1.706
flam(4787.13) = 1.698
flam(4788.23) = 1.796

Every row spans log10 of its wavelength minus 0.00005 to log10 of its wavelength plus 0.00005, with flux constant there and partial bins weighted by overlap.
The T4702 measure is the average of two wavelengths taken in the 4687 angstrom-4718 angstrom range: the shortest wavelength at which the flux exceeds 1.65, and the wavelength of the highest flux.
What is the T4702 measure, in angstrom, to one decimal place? 4690.6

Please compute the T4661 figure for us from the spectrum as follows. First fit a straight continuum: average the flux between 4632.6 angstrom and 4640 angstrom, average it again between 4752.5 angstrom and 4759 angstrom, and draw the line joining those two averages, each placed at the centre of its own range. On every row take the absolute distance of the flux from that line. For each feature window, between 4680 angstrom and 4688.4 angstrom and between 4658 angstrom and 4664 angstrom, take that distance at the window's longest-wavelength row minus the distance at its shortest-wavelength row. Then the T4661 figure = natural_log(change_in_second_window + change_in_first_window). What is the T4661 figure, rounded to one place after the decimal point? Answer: -2.2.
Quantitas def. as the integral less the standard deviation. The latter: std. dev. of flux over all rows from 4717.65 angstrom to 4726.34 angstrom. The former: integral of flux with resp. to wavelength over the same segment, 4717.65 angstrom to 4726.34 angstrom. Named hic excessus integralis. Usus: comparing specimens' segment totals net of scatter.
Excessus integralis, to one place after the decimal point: 14.5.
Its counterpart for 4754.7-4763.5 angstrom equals 14.6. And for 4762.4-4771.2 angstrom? 14.7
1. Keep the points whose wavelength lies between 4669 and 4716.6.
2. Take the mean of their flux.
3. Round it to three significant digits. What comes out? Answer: 1.58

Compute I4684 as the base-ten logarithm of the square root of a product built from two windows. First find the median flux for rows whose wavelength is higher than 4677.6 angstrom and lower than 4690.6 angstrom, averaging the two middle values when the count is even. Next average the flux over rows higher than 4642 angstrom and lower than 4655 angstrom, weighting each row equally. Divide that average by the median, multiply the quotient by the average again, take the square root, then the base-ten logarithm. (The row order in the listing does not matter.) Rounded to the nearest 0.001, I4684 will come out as 0.112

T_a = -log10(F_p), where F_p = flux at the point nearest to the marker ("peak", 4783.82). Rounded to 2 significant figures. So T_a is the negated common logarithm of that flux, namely -0.24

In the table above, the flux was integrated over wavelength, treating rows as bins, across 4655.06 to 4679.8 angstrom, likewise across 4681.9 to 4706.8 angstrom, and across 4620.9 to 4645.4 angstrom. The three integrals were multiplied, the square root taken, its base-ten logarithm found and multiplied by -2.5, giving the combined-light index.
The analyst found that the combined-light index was -6.02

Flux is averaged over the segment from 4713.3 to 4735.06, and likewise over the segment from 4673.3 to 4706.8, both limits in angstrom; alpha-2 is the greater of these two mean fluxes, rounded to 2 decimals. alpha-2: 1.69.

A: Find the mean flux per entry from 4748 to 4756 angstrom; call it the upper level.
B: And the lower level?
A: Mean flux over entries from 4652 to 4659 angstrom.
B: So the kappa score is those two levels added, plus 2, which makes 5.47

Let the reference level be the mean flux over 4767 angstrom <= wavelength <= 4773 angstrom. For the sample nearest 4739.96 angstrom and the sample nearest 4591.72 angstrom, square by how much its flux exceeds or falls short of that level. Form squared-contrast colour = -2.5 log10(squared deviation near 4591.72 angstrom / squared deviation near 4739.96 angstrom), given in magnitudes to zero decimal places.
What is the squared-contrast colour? -1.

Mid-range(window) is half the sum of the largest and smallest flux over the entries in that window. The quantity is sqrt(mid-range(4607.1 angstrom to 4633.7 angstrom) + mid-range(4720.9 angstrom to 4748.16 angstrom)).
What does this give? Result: 1.88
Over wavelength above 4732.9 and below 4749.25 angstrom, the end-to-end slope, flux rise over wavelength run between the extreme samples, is 0.022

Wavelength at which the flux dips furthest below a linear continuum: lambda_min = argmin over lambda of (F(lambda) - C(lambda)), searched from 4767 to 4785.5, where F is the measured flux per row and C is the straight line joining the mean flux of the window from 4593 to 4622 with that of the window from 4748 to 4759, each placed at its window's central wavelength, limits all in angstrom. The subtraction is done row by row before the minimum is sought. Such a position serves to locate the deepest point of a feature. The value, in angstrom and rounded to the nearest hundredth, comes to 4768.43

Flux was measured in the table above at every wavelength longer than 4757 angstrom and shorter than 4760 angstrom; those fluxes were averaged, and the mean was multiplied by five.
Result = 8.53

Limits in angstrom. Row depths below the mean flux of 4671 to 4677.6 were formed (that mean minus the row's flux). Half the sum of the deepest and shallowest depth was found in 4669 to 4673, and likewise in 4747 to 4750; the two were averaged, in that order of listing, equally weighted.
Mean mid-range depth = -0.11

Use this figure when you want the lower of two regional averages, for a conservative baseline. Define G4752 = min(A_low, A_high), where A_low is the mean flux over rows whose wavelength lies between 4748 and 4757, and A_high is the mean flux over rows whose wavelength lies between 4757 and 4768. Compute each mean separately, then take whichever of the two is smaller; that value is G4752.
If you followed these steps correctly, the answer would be 1.67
